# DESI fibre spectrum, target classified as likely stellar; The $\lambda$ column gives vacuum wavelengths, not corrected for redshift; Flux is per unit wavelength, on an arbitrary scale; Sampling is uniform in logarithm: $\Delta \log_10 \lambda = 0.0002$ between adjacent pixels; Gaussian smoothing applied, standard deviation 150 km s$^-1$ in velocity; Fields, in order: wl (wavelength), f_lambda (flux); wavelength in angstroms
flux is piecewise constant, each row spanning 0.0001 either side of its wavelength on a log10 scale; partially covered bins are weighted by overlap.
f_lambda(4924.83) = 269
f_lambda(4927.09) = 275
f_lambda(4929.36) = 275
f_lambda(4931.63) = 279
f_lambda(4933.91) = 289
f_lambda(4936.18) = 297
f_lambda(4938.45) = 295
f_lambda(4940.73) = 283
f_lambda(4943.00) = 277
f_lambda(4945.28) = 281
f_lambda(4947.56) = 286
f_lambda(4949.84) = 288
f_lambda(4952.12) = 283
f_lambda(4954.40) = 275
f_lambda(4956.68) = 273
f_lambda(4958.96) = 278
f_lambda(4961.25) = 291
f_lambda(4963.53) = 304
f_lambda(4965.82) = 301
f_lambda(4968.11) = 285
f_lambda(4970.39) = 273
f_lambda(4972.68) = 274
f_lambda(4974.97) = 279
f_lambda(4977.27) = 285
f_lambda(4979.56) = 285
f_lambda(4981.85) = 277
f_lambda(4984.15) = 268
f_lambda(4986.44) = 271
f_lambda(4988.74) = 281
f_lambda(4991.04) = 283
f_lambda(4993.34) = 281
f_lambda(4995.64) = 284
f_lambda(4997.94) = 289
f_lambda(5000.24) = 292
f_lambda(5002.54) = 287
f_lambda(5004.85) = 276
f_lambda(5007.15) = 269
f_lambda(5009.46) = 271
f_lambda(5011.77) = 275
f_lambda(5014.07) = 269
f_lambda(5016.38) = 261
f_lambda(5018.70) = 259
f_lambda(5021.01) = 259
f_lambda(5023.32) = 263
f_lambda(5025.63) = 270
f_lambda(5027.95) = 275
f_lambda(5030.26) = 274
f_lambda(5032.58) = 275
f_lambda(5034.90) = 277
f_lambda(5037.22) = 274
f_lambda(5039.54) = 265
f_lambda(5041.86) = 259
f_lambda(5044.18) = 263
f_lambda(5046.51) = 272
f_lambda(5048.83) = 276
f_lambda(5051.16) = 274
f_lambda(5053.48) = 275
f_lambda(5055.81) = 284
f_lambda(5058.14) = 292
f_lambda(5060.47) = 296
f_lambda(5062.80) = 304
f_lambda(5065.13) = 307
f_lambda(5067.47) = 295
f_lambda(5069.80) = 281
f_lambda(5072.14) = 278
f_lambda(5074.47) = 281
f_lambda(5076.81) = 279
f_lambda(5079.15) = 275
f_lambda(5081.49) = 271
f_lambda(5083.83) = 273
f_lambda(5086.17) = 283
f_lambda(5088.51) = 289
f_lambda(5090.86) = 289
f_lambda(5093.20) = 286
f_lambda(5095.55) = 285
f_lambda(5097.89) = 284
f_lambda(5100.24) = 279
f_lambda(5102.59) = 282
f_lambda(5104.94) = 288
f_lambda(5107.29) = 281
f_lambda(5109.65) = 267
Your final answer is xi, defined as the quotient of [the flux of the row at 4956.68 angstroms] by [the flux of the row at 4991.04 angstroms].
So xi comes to 0.96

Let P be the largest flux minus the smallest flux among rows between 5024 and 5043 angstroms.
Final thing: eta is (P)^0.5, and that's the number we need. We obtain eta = 4.2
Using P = 18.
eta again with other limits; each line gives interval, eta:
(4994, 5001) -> 2.8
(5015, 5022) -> 1.4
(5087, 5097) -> 2.0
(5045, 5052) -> 2.0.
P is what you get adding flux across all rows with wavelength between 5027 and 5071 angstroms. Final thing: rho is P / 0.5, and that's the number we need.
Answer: 10636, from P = 5318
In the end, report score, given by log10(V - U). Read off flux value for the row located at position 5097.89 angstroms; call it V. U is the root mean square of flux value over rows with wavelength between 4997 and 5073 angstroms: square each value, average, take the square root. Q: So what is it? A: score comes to 0.84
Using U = 277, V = 284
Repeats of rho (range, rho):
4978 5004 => 6196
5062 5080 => 4600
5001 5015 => 3294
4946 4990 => 10714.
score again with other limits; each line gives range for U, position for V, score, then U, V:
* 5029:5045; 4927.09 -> 0.73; 270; 275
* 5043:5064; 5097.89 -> 0.29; 282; 284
